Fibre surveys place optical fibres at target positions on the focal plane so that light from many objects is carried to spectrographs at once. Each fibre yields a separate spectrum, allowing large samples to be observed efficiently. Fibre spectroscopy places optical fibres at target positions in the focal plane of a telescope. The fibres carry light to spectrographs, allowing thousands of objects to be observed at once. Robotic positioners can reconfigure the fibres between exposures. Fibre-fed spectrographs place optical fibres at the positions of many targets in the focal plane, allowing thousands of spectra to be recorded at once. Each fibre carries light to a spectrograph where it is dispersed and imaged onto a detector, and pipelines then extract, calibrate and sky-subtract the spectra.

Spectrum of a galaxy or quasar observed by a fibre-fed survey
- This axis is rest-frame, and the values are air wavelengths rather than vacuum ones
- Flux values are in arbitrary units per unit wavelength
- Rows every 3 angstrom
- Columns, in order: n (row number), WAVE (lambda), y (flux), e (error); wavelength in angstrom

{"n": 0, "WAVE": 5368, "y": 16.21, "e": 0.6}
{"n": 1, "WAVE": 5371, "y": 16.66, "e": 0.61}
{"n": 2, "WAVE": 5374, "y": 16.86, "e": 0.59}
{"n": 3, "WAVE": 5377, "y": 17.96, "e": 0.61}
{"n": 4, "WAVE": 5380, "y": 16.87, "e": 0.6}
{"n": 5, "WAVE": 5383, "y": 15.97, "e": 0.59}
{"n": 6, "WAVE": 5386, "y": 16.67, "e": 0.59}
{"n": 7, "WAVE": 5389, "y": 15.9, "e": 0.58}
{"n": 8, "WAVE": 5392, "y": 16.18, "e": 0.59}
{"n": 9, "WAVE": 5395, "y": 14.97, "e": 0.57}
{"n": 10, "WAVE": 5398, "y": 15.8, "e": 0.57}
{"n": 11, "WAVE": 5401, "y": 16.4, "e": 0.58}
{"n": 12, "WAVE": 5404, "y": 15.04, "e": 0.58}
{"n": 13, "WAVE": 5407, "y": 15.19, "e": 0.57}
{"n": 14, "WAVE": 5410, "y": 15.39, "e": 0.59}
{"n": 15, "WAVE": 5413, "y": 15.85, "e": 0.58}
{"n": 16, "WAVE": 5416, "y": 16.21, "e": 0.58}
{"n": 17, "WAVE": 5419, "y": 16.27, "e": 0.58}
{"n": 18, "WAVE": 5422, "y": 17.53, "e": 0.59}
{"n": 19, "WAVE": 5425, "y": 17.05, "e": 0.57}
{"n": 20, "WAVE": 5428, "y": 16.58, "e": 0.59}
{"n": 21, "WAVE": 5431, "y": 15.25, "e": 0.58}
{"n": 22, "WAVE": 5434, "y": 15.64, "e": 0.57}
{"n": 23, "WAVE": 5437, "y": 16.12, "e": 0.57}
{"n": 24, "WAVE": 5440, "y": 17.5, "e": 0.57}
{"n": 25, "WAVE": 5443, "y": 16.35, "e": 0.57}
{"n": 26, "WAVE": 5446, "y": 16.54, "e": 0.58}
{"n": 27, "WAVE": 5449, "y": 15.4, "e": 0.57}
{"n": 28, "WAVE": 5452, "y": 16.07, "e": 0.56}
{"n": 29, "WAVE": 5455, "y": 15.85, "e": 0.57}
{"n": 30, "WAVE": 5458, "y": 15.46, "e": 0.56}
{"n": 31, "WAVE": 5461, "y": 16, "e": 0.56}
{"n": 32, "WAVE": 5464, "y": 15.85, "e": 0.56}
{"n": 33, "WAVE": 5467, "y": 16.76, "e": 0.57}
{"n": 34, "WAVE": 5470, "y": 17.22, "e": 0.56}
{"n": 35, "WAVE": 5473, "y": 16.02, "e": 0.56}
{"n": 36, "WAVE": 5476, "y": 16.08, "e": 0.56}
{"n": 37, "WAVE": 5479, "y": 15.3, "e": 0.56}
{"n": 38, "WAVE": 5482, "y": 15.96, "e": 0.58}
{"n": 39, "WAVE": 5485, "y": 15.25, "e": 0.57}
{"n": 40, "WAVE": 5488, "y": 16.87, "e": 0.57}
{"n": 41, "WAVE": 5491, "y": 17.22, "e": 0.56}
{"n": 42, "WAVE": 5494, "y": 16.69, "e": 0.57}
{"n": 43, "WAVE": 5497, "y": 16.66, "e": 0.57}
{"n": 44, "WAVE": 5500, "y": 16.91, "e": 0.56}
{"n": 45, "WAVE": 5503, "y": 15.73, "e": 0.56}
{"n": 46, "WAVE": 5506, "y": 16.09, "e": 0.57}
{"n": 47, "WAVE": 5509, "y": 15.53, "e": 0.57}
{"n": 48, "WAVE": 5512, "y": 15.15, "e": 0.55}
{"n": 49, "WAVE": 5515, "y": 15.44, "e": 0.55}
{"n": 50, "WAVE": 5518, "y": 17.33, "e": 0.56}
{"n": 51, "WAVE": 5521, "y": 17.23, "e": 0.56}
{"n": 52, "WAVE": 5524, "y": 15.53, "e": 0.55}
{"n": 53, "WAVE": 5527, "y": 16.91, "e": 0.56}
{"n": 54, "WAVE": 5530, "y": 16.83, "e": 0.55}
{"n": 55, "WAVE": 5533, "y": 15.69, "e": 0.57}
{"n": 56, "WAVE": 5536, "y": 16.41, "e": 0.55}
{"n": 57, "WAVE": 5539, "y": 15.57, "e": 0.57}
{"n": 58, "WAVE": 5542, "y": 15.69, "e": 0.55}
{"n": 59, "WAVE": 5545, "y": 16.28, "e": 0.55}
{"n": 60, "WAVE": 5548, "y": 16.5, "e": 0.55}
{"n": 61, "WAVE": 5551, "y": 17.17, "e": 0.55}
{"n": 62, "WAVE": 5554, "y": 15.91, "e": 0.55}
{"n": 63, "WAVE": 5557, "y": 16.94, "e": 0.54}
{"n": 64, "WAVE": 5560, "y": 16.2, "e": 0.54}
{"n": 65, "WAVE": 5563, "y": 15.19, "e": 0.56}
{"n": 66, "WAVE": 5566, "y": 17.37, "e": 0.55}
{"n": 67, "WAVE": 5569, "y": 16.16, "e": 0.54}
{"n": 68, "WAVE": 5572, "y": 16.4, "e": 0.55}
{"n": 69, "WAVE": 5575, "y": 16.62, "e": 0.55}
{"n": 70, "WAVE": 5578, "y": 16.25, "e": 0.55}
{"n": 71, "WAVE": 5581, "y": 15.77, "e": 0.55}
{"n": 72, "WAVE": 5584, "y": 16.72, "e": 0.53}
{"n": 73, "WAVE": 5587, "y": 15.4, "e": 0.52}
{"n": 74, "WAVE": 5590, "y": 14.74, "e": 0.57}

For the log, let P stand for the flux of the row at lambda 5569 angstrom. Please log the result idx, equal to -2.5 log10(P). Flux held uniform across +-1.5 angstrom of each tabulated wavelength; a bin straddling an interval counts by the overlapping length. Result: -3.02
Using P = 16.16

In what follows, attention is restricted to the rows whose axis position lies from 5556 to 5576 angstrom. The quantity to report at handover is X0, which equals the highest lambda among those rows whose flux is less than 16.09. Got 5563 angstrom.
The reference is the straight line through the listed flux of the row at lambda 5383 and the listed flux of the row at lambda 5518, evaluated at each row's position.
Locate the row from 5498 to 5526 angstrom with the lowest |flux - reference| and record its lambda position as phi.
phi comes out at 5518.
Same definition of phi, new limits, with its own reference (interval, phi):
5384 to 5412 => 5392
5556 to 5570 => 5566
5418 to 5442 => 5419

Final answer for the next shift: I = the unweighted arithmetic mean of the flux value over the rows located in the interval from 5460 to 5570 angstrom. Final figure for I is 16.26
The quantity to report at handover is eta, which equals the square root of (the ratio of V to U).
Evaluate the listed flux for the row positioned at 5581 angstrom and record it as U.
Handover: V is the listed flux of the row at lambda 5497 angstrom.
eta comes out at 1.028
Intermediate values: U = 15.77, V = 16.66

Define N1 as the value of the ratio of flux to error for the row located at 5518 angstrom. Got 30.9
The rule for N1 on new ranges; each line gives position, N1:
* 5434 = 27.4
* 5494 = 29.3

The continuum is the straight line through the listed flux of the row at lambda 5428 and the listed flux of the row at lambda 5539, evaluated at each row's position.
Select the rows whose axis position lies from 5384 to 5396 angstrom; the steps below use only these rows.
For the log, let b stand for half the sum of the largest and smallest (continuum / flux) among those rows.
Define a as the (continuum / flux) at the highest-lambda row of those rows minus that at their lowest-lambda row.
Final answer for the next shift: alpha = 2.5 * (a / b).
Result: 0.26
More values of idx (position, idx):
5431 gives -2.96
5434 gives -2.99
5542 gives -2.99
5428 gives -3.05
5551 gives -3.09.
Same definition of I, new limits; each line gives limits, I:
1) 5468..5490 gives 16.10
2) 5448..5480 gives 16.00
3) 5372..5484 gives 16.16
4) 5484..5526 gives 16.26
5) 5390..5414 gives 15.60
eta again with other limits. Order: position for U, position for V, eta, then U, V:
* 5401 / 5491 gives 1.025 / 16.4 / 17.22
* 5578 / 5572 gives 1.005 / 16.25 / 16.4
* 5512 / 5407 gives 1.001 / 15.15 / 15.19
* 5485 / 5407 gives 0.998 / 15.25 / 15.19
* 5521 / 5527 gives 0.991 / 17.23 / 16.91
